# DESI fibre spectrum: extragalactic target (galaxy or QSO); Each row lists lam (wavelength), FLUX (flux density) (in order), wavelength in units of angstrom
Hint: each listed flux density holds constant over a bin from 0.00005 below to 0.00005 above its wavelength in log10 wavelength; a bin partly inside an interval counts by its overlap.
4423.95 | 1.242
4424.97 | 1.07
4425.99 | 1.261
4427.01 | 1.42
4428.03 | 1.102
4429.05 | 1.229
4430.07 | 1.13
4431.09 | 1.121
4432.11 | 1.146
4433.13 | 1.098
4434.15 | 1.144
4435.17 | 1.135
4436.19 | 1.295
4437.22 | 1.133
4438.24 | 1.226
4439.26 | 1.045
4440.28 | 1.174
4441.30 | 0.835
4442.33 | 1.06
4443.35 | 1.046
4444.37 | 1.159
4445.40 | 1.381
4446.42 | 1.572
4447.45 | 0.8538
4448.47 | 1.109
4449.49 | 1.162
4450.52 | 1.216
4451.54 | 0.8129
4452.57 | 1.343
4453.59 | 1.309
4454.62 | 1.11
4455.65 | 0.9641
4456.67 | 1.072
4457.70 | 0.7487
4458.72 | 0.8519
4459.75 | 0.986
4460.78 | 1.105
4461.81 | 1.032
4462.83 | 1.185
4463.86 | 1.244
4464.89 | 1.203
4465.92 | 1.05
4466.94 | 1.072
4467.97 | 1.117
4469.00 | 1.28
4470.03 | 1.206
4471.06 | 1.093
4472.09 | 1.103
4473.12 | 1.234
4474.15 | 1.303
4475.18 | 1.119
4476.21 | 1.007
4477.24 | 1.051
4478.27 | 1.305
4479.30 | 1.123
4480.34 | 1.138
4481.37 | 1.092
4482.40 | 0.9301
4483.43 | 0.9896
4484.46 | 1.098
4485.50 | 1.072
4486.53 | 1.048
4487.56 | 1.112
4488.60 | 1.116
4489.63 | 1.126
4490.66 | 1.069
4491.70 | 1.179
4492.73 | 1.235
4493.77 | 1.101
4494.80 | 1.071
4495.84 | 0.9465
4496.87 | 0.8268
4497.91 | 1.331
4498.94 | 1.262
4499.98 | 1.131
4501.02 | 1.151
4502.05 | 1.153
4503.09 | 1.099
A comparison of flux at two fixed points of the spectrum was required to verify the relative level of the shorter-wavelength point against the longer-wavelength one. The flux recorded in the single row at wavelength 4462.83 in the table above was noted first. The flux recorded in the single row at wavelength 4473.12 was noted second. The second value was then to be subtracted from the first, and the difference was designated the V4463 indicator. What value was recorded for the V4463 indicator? -0.049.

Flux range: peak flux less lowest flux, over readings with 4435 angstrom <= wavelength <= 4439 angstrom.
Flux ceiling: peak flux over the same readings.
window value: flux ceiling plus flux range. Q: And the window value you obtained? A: 1.46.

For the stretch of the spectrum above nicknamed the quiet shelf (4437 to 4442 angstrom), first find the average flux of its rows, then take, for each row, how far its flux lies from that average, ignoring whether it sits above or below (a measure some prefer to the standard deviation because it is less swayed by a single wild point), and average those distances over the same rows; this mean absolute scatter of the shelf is 0.11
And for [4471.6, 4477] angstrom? 0.09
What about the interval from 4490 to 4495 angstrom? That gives 0.06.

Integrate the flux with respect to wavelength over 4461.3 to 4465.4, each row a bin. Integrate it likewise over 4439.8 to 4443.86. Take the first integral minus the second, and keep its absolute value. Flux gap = 0.6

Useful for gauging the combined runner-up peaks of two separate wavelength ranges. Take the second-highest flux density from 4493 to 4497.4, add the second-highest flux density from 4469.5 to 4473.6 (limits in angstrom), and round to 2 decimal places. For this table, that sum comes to 2.28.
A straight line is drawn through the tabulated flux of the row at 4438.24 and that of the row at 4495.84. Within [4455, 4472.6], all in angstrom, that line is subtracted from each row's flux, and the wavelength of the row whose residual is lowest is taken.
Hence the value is 4457.70 angstrom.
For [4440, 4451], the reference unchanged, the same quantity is 4441.30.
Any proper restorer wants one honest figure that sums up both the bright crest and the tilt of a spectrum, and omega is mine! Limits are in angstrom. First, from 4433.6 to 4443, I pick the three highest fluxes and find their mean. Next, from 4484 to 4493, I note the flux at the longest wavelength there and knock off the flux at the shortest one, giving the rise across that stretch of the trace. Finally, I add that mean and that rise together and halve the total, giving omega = 0.68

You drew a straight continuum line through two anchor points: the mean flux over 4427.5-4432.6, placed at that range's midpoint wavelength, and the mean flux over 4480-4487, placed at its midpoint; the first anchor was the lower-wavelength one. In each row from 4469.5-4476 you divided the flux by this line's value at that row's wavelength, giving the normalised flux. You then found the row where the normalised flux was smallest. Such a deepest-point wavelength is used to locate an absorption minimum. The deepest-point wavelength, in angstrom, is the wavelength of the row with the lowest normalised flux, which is 4471.06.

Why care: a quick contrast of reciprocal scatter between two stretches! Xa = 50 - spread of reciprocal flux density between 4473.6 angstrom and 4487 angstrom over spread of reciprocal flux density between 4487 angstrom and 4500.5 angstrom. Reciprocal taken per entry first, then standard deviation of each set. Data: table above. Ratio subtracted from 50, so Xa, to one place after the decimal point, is 49.3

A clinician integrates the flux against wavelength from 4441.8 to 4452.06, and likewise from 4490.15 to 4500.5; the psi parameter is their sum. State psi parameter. 23.2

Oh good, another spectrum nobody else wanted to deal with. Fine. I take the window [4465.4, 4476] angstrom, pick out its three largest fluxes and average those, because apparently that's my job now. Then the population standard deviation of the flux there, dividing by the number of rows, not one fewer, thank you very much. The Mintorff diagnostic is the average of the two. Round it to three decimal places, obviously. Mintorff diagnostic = 0.679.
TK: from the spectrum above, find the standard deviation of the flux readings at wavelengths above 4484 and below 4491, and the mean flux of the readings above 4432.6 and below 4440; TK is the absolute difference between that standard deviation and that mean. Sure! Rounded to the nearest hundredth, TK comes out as 1.13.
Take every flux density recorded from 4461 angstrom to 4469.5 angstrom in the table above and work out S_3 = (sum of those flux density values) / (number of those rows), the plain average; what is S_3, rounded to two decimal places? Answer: 1.15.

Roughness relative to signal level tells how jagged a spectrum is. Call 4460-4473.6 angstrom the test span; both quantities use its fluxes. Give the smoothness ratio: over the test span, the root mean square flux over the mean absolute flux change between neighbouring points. 13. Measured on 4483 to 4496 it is 18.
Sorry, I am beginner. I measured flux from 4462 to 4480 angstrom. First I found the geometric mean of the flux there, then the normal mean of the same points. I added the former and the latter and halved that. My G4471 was 1.16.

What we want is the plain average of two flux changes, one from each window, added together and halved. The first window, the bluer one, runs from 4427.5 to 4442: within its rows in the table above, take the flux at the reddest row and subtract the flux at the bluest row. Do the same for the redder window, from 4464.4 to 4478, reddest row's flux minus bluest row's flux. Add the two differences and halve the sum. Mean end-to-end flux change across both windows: -0.21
